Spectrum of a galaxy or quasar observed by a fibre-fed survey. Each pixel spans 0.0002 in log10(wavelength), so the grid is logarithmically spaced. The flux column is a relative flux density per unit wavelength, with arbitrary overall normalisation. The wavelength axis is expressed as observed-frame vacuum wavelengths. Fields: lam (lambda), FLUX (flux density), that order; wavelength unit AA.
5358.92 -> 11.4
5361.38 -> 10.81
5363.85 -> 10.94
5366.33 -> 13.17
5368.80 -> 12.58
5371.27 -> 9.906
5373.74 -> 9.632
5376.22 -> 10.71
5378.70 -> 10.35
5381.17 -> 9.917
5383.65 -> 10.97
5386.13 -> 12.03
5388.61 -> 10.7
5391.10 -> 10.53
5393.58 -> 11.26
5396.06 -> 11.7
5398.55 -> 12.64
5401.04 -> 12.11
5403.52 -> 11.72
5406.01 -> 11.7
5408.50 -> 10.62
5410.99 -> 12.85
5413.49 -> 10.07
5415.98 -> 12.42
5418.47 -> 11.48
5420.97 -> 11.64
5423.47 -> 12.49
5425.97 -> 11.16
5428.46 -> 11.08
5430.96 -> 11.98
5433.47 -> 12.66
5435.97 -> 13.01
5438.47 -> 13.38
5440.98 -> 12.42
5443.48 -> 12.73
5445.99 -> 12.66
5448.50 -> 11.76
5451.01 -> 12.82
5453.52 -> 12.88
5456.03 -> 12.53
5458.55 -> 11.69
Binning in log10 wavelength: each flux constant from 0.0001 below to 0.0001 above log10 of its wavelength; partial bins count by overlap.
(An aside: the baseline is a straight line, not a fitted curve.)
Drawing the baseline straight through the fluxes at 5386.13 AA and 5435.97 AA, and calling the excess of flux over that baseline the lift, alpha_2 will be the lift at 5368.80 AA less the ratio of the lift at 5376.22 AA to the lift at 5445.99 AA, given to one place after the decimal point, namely -1.2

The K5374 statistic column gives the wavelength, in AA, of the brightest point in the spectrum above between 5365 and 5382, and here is 5366.33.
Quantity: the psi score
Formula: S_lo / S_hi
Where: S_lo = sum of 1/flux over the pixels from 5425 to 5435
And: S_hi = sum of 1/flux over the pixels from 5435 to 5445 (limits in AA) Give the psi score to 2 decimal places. 1.10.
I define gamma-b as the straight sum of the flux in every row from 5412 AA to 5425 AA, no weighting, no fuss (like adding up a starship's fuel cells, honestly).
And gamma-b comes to 58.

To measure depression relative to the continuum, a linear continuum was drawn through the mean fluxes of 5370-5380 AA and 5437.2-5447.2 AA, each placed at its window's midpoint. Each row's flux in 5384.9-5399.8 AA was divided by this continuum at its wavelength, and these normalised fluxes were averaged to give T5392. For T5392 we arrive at 1.06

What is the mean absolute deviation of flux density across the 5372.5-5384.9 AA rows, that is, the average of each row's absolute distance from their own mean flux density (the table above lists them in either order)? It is 0.43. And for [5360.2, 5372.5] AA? 1.12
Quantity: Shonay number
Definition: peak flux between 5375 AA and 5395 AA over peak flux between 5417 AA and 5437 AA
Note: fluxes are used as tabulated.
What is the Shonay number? 0.92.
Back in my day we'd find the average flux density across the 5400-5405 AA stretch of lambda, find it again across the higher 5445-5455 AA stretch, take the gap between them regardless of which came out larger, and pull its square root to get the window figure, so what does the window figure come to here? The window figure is 0.78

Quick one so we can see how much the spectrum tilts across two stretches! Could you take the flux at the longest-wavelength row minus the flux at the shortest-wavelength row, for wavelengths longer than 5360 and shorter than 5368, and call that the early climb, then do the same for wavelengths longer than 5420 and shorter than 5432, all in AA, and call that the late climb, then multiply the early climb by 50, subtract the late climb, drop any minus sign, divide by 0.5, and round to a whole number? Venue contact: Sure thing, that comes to 235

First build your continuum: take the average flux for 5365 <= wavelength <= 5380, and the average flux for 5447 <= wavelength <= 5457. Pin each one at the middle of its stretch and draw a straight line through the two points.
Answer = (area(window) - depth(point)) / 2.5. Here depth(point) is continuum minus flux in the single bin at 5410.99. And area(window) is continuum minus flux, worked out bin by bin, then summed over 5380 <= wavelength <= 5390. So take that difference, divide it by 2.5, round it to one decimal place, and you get 1.0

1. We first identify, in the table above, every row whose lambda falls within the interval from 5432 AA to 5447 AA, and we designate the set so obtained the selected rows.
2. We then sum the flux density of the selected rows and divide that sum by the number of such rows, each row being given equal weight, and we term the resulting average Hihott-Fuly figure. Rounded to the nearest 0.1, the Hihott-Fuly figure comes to 12.8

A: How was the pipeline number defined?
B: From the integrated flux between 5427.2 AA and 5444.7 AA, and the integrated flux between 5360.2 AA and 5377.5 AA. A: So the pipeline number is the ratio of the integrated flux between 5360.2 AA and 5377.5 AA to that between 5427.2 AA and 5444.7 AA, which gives 0.880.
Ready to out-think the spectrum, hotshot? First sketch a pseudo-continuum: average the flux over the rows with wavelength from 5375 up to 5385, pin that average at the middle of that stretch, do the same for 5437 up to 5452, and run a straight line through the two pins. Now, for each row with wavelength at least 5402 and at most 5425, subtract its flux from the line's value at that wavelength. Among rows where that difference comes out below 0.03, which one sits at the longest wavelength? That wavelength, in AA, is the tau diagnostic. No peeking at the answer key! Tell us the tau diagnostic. 5423.47 AA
